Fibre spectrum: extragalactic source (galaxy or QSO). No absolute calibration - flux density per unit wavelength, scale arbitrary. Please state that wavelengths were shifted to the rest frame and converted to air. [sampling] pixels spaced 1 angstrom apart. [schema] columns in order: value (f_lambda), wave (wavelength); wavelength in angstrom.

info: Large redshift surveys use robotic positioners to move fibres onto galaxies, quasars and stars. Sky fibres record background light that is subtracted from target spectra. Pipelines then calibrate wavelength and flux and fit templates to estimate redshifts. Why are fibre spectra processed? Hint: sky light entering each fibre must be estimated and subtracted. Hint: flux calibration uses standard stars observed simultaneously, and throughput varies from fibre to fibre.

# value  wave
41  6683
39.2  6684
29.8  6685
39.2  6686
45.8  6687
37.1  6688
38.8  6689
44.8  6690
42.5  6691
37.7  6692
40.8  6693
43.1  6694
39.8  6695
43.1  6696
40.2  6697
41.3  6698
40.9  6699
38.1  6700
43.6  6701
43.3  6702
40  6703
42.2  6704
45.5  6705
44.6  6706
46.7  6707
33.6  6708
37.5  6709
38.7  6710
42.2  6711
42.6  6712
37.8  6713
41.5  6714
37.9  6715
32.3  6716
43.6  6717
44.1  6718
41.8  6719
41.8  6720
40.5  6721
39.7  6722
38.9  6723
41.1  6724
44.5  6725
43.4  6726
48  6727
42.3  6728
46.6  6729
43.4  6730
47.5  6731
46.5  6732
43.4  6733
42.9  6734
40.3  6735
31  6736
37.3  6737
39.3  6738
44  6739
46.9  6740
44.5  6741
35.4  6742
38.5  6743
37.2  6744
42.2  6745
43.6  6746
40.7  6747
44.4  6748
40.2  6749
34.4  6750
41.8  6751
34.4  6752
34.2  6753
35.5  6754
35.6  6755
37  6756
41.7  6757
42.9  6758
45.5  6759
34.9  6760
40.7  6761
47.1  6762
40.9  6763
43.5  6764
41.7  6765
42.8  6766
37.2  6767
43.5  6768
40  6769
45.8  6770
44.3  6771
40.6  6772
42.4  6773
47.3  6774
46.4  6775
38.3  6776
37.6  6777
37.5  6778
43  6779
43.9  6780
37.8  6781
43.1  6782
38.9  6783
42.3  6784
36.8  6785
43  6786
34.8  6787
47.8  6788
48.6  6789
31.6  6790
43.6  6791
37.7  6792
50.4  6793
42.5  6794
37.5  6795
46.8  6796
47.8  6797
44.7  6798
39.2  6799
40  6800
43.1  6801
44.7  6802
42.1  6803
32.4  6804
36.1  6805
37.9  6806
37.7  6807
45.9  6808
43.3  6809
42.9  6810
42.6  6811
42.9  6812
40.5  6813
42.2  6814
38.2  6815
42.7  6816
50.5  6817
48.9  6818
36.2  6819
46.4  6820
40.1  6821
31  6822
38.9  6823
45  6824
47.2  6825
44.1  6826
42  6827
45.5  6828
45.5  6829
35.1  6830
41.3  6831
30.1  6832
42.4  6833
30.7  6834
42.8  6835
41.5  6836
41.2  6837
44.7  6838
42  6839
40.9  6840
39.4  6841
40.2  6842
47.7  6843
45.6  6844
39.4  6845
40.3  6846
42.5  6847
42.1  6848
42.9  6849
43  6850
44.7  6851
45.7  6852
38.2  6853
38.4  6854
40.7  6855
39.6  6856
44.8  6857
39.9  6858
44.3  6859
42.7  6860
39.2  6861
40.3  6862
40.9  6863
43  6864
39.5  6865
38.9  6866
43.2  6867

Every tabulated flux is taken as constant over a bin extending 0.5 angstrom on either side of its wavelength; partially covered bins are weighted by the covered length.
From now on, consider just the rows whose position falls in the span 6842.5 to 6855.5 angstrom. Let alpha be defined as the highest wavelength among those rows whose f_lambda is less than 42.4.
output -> 6855 angstrom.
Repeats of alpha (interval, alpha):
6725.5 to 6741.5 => 6738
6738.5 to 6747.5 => 6747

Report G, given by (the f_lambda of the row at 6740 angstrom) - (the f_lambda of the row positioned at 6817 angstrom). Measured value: -4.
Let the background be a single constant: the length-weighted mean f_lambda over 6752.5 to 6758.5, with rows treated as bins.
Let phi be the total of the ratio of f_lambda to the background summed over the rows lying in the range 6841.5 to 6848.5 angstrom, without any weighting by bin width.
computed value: 7.9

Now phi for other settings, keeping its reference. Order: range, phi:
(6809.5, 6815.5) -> 6.6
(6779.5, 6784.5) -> 5.4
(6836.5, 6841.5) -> 5.5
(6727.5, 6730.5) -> 3.5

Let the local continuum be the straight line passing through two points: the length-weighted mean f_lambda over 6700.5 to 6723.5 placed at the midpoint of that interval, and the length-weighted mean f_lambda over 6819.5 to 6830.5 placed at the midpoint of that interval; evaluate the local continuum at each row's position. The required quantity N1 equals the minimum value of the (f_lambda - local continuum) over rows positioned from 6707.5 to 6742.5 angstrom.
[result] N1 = -10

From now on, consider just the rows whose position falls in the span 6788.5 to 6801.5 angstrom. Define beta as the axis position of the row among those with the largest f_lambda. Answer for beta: 6793 angstrom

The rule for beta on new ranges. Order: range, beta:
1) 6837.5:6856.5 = 6843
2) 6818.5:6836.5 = 6825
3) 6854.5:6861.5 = 6857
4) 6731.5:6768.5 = 6762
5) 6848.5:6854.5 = 6852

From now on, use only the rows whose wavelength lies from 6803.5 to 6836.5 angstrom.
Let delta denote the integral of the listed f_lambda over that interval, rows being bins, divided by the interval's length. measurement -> 40.9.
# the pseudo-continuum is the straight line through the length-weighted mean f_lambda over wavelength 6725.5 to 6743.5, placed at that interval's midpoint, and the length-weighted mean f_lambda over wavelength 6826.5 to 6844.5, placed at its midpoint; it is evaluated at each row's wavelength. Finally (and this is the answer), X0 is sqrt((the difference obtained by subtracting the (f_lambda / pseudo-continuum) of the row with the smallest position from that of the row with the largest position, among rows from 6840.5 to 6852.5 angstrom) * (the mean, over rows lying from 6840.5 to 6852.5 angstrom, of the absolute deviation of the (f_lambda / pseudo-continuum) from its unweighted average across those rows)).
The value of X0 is 0.091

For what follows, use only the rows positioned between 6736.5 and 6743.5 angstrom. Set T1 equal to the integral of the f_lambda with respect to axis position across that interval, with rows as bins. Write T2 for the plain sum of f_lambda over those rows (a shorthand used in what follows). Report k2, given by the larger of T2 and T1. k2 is 286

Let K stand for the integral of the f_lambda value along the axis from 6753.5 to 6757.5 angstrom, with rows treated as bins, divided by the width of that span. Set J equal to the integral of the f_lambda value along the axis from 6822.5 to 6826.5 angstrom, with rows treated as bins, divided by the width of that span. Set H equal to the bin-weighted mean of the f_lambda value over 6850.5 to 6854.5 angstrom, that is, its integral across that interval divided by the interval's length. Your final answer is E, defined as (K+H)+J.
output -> 123.0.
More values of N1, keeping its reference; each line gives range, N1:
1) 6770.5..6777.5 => -4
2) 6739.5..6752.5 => -7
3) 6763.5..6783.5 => -4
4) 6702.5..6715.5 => -7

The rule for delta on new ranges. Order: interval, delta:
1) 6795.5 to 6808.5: 41.4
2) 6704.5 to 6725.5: 40.8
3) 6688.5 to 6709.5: 41.3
